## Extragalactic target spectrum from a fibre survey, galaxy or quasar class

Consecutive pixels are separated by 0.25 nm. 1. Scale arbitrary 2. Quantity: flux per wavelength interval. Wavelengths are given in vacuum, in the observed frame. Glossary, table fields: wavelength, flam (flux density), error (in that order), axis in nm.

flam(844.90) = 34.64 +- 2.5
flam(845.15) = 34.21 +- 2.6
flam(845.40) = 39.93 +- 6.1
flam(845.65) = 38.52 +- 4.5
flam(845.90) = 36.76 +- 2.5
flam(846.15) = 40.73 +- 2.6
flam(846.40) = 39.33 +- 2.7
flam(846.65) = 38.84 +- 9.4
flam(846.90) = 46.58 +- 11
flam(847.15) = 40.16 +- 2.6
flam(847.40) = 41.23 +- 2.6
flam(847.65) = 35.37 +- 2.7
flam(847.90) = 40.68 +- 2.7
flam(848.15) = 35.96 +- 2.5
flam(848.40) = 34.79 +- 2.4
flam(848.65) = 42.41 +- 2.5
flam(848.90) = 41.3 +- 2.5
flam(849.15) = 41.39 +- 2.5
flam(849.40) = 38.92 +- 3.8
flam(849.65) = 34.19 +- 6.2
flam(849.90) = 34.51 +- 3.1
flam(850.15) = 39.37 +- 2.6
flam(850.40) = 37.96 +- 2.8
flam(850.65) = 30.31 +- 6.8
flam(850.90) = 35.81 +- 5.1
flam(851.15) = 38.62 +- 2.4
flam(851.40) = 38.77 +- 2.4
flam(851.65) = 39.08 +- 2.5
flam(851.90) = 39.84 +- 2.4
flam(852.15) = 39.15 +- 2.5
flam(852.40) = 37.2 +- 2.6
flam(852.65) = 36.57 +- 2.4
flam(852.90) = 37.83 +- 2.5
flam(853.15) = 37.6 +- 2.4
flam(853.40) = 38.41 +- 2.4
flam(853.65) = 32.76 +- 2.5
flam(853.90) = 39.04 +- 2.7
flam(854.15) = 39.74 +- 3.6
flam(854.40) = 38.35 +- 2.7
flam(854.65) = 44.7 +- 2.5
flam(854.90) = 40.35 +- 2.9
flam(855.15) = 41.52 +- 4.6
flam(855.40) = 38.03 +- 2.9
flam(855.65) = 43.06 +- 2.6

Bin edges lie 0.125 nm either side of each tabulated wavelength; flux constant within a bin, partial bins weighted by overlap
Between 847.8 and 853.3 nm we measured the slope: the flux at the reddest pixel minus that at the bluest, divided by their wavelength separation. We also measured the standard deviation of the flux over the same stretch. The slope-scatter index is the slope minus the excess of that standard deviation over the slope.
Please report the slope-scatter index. -4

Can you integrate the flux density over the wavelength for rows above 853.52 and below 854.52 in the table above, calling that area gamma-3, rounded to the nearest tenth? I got 37.5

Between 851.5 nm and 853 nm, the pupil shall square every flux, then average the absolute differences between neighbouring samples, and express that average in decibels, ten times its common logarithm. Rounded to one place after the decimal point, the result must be 19.1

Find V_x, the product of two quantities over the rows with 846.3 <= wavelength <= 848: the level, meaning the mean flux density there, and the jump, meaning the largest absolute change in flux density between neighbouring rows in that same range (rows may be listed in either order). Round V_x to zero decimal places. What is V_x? 312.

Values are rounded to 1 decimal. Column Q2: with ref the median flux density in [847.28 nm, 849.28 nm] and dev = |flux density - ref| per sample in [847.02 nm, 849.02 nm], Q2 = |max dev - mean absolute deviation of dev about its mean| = 3.8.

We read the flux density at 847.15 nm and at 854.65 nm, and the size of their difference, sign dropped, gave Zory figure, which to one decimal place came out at 4.5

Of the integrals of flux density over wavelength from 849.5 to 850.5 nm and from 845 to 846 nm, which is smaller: 36.5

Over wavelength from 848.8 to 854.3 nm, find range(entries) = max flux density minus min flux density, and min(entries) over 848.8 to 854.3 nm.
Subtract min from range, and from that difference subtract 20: -39.2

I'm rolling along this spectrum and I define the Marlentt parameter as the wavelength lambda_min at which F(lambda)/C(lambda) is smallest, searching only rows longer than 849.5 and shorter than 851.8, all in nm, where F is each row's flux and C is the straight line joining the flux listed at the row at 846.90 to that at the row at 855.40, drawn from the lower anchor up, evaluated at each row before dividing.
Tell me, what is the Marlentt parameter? 850.65 nm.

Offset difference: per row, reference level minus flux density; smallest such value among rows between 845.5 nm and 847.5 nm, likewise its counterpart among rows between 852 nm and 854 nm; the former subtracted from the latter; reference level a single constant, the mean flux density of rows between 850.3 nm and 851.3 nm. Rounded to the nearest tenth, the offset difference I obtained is 7.4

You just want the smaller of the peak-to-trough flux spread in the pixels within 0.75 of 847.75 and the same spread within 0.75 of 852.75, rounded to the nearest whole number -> 3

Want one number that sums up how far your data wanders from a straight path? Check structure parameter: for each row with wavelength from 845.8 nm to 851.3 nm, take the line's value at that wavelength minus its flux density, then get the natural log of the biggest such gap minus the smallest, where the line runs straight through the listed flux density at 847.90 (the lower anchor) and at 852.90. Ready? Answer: 2.65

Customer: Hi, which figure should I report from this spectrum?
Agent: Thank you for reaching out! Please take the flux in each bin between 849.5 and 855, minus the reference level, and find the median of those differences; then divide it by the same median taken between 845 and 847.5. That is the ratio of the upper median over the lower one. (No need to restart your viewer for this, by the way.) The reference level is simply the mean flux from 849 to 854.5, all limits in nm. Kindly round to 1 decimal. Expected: 0.4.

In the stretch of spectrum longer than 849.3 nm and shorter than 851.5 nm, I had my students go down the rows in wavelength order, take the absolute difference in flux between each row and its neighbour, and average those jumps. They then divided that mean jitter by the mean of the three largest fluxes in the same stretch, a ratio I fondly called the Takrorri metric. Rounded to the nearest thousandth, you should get 0.088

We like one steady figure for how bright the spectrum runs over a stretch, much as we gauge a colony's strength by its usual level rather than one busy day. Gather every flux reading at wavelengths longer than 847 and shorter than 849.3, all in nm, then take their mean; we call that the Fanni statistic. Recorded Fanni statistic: 39.3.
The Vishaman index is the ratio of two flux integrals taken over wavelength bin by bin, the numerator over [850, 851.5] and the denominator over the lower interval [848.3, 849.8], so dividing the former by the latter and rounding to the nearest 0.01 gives 0.95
